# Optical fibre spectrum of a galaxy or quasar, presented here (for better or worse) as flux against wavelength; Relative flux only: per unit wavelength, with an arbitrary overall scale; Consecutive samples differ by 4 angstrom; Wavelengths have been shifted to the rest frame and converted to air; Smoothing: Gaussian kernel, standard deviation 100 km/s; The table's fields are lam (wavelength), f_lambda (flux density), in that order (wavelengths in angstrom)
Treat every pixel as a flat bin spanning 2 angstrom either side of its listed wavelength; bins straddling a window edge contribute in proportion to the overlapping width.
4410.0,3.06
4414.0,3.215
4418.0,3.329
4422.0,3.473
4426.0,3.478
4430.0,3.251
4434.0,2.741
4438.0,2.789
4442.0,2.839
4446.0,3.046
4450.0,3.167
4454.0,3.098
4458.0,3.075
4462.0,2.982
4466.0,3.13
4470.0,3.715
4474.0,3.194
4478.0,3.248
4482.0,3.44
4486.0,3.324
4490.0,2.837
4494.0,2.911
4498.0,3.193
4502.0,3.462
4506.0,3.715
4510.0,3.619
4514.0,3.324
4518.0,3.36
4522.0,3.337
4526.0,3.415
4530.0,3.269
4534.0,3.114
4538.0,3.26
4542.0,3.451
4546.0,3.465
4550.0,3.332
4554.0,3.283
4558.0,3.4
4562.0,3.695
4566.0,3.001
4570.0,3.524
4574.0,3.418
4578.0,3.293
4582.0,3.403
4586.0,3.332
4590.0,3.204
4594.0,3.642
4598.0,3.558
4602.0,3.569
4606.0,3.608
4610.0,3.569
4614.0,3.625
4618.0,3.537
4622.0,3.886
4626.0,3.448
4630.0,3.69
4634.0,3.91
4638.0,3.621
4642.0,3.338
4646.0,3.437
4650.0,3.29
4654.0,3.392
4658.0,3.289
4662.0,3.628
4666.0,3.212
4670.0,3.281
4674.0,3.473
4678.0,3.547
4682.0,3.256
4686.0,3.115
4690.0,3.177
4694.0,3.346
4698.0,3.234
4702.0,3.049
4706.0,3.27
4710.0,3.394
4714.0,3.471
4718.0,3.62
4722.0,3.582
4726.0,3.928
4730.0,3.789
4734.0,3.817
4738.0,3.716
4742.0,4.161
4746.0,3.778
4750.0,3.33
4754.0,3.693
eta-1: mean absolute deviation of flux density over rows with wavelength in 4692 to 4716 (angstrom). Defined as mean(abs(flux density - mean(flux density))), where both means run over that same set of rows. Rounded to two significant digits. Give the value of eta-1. 0.11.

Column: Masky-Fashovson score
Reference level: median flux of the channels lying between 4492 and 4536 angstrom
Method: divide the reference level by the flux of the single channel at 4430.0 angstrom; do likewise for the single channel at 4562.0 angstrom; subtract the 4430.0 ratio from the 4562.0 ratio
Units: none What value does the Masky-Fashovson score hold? -0.12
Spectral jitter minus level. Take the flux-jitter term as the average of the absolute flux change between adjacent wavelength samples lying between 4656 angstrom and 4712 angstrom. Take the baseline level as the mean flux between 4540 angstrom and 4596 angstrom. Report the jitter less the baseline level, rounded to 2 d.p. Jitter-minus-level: -3.20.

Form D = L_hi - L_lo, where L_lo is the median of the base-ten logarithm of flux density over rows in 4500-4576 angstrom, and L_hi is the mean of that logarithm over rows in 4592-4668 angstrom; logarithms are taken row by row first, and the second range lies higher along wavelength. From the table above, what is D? 0.017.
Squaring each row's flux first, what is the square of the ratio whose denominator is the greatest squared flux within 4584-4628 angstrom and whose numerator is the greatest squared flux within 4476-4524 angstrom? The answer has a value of 0.84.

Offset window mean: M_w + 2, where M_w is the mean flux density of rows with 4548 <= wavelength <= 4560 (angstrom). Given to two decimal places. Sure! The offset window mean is 5.34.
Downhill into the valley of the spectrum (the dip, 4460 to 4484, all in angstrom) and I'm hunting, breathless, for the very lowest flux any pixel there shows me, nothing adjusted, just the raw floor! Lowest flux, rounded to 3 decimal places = 2.982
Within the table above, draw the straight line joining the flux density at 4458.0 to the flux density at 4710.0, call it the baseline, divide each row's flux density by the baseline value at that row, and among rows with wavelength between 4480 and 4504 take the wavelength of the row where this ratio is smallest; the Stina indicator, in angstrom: 4490.0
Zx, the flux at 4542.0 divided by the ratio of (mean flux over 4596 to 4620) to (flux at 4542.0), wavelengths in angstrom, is 3.3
